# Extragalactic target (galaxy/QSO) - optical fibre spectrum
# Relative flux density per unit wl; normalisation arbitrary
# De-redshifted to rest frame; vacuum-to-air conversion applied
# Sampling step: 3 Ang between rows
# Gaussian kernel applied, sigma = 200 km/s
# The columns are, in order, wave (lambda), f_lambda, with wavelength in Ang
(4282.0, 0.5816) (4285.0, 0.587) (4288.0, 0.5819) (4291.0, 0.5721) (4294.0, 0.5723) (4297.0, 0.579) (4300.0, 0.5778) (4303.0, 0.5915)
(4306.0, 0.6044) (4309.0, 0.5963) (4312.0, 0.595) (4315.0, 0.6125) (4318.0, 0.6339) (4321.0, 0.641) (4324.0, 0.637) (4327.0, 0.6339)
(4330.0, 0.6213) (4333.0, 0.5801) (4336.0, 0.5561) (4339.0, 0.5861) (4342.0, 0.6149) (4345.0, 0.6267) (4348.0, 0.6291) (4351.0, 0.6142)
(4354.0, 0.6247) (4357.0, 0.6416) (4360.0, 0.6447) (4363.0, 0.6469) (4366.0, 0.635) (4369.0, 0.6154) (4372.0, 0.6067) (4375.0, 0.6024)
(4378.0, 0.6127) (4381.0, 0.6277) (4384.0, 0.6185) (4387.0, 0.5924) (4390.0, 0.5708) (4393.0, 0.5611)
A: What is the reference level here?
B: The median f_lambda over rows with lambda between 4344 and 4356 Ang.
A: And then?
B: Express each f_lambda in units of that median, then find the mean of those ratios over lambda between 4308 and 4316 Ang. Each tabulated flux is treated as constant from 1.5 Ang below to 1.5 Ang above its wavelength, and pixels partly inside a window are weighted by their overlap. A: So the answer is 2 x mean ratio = 1.92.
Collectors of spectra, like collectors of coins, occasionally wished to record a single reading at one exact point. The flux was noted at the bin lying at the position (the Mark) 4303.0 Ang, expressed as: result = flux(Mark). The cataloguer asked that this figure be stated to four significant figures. 0.5915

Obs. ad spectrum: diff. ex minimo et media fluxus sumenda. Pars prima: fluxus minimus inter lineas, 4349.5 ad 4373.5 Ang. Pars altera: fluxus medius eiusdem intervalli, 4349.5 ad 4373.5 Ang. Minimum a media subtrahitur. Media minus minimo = 0.022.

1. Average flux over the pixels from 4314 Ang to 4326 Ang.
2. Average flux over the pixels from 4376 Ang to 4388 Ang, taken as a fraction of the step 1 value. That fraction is 0.97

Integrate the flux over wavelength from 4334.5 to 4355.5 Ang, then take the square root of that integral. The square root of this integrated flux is 3.57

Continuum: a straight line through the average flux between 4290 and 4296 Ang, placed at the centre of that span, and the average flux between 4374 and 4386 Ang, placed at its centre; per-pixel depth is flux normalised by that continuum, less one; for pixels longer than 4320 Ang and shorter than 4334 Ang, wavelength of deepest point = 4333.0 Ang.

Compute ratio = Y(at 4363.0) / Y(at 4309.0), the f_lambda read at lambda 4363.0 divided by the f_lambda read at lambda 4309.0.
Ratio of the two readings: 1.08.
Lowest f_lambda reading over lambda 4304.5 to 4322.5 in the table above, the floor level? 0.595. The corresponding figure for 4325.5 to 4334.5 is 0.5801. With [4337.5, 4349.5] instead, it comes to 0.5861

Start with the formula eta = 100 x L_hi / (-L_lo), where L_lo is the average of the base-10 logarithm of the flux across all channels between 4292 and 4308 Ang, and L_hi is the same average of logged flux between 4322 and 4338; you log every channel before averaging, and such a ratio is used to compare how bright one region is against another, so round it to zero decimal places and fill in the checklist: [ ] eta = -94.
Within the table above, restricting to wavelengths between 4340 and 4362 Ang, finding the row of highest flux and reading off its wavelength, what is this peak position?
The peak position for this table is 4360.0 Ang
